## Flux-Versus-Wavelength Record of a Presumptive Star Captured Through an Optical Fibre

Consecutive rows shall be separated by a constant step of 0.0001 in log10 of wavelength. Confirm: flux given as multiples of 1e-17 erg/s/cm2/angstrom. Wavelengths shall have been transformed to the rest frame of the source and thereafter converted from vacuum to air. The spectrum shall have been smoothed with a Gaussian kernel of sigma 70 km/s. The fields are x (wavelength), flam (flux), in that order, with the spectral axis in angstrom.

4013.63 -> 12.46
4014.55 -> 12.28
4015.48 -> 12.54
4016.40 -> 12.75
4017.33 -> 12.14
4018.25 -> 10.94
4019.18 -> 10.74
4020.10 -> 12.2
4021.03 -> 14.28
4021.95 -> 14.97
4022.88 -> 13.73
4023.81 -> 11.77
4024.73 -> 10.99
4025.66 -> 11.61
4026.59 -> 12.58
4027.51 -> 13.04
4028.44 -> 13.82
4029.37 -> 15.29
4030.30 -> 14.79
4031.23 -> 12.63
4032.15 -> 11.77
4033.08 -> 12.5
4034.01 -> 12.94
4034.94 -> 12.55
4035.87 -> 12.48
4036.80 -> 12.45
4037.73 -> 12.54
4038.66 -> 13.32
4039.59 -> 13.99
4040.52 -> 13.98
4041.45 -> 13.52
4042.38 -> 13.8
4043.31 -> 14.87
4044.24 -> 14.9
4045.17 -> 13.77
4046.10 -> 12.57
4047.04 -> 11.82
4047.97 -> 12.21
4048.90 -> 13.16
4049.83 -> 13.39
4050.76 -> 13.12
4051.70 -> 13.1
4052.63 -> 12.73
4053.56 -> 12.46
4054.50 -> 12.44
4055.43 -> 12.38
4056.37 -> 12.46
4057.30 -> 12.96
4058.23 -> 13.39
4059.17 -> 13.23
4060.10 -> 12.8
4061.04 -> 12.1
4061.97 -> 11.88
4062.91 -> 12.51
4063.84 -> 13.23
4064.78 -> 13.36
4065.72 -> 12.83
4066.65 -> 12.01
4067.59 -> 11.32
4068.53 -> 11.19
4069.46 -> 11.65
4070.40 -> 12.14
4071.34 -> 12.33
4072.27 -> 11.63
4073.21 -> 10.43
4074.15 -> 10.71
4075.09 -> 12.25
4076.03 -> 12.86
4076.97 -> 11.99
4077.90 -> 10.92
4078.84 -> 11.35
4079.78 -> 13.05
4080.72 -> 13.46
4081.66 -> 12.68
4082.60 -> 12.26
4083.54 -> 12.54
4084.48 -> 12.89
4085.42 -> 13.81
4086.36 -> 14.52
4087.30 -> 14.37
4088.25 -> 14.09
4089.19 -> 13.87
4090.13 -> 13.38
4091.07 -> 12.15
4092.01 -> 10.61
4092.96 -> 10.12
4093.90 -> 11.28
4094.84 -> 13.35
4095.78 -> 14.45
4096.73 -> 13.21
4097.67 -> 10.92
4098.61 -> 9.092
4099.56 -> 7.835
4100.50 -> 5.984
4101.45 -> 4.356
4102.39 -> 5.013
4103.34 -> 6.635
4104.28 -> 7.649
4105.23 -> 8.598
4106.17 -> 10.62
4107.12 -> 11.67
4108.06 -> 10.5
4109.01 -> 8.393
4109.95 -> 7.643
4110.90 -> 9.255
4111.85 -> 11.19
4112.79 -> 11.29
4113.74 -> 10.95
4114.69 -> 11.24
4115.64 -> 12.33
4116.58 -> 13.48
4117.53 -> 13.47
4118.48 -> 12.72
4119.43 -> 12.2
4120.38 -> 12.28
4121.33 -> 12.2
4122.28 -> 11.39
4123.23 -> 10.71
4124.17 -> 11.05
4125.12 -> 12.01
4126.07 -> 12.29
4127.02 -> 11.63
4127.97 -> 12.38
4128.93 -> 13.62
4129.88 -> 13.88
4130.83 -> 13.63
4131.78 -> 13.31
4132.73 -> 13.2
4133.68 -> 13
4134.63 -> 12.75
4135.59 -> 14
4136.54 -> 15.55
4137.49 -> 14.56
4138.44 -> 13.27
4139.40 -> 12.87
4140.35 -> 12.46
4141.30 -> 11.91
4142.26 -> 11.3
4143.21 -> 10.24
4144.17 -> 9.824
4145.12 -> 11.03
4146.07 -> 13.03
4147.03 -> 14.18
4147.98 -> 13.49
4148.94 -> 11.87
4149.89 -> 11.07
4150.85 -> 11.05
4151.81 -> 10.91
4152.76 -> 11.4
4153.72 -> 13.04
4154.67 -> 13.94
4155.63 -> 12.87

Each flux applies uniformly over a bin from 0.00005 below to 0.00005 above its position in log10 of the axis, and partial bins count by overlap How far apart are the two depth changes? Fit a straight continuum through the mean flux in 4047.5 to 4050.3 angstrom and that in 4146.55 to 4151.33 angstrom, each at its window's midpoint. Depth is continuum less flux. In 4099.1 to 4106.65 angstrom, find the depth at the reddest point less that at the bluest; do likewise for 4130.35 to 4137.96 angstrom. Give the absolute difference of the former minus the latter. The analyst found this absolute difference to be 1.9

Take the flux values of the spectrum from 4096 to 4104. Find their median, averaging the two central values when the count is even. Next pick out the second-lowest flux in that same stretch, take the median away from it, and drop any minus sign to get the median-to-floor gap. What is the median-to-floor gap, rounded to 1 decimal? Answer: 2.2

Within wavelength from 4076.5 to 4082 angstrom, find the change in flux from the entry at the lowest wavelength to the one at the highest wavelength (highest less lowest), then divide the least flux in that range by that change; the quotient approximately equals 16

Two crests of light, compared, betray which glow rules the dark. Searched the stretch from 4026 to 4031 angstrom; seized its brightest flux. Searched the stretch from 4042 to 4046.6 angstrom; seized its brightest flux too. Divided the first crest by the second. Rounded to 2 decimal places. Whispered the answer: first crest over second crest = 1.03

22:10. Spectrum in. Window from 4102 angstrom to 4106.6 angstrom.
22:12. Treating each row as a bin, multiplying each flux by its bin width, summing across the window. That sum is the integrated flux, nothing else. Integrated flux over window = 36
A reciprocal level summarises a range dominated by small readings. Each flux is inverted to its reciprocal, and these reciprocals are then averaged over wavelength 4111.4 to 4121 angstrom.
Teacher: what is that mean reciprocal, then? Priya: 0.083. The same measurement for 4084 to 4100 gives 0.083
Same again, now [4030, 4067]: 0.077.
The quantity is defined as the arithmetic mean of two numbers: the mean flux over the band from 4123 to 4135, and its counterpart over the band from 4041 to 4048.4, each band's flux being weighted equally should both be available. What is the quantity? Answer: 13.0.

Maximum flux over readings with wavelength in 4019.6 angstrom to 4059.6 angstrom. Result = 15.29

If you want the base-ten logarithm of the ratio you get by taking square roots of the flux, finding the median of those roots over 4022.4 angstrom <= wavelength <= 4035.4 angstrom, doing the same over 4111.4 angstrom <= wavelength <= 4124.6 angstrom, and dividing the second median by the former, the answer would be -0.014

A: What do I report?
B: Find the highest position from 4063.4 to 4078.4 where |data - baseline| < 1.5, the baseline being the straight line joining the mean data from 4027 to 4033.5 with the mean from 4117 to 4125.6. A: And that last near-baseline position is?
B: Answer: 4076.97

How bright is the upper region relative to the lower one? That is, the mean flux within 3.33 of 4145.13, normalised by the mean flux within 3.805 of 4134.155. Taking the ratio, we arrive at 0.86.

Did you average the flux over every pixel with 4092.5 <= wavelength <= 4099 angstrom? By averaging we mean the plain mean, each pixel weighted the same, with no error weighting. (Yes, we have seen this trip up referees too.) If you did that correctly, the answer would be 11.8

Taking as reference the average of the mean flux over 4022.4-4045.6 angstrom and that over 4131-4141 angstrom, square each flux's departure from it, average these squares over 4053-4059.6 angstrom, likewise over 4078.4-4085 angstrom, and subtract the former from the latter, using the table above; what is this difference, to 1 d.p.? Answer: 0.4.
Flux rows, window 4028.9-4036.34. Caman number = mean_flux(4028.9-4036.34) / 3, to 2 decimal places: 4.37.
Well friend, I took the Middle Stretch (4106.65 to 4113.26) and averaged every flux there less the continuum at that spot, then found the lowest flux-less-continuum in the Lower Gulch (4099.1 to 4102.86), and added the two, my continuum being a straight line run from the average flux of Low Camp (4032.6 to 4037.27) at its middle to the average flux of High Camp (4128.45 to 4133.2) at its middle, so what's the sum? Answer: -12.2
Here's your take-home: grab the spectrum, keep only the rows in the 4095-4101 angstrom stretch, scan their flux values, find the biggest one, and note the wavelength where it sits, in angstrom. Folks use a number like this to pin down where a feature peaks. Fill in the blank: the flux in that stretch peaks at 4095.78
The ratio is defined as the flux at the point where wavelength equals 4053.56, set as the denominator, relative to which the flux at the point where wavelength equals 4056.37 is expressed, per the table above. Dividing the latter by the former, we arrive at 1.00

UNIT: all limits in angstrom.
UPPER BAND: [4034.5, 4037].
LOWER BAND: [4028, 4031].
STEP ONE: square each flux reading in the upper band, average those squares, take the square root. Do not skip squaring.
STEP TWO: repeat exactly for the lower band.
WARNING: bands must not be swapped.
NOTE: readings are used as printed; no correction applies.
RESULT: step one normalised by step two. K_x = 0.85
